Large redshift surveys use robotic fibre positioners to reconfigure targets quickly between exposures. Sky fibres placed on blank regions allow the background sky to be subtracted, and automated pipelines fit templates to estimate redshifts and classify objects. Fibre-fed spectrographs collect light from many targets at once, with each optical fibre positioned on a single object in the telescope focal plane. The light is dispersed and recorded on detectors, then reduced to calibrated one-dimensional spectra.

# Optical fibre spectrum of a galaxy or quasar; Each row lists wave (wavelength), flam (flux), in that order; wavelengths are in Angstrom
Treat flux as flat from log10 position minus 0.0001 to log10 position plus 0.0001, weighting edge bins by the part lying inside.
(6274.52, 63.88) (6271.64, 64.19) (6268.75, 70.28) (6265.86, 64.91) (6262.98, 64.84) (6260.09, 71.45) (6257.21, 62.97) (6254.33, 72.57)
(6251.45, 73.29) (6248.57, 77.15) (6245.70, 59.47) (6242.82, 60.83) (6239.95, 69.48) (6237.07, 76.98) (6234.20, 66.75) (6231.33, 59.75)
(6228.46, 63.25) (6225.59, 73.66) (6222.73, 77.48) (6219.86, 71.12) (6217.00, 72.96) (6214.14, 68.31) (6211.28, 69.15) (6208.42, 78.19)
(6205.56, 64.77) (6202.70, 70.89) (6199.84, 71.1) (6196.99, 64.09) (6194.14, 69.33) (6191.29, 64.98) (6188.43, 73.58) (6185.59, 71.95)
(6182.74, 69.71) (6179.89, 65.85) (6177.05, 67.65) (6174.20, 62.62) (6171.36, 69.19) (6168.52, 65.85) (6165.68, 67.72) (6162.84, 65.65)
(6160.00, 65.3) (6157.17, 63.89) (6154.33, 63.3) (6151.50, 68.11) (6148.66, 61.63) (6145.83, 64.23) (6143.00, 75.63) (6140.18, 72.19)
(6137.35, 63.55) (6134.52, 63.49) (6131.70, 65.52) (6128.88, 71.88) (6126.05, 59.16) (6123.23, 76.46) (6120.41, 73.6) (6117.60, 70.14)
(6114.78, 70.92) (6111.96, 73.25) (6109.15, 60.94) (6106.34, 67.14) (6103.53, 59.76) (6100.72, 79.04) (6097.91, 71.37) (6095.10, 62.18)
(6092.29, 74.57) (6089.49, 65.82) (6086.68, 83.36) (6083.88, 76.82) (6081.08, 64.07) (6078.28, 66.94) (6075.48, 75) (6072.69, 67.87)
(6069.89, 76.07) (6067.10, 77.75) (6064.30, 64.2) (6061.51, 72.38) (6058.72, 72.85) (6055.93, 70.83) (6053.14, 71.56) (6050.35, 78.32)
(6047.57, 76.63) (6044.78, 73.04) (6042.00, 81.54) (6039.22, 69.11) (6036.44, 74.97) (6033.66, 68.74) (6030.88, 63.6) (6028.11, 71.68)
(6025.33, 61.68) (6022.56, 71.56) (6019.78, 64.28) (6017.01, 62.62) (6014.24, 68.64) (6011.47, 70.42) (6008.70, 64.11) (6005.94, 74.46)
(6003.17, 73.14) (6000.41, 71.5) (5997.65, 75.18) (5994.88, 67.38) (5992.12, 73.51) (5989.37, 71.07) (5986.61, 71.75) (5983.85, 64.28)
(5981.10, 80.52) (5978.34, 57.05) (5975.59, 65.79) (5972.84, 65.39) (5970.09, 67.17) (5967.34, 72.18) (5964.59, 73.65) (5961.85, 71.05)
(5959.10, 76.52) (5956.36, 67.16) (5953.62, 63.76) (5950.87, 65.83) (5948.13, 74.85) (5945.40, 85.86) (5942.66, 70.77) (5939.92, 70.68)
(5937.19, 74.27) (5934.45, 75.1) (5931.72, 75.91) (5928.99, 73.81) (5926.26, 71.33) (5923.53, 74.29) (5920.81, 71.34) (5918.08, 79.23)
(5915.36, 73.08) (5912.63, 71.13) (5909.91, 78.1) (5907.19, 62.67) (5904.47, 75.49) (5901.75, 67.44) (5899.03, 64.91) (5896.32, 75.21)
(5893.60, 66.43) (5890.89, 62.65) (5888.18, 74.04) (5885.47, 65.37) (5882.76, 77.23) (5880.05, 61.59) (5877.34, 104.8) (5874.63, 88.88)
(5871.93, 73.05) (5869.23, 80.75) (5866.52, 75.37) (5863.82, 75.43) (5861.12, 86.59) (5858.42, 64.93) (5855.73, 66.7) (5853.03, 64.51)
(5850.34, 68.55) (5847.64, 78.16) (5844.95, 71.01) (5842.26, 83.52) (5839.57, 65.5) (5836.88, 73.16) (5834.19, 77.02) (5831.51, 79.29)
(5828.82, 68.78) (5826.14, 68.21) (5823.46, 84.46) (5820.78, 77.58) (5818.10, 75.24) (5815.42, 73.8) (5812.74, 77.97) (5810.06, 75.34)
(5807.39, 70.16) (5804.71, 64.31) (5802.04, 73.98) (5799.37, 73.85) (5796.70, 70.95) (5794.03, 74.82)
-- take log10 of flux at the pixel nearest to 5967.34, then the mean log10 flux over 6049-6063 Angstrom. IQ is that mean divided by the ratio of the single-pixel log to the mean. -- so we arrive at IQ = 1.87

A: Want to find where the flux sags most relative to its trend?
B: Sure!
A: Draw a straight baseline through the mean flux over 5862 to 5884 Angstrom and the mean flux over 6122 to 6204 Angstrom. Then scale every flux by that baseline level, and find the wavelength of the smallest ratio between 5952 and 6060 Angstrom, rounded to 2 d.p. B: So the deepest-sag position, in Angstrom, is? 5978.34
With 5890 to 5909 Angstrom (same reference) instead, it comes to 5890.89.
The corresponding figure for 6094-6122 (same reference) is 6103.53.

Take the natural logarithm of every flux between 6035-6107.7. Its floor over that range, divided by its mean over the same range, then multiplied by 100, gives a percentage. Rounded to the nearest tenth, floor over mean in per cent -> 95.7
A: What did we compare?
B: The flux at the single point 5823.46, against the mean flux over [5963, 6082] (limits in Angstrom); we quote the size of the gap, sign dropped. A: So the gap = 14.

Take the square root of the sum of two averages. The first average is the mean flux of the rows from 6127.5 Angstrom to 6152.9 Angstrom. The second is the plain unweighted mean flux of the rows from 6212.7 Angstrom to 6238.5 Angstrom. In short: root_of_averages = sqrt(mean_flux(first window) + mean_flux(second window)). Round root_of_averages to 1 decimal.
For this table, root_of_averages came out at 11.7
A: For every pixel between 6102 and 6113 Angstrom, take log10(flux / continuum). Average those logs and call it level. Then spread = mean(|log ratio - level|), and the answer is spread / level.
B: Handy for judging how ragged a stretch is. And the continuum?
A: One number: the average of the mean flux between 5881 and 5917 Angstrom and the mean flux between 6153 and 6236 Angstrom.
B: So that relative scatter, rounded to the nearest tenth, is -1.2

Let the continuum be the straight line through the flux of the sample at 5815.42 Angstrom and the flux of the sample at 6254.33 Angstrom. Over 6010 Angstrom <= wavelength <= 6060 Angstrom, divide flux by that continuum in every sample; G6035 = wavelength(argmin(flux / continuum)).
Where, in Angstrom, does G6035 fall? 6025.33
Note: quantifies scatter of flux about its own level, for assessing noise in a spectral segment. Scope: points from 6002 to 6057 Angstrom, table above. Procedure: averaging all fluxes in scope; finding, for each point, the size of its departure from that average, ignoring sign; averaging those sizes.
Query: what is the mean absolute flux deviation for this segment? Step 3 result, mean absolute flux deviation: 4.2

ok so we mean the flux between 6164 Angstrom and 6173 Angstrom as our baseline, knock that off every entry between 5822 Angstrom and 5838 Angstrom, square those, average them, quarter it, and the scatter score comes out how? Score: 23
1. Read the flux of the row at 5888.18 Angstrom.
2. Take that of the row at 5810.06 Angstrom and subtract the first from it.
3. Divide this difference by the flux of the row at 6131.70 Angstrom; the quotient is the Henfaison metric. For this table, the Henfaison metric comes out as 0.02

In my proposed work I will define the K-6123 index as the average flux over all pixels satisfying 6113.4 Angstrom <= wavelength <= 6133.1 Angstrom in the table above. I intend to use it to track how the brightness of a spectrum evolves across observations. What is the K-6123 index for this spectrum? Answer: 69.7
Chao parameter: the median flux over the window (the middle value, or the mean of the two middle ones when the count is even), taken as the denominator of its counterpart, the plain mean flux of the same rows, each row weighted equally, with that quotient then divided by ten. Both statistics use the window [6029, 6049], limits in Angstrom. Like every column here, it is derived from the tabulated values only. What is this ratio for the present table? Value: 0.0993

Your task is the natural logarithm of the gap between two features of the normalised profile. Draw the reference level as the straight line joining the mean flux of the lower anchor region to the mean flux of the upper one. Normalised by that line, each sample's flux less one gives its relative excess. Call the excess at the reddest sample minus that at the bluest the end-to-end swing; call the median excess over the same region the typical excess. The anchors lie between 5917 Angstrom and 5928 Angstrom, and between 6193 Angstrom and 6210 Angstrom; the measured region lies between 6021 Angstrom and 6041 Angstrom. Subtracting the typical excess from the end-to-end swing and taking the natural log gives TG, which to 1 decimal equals -4.4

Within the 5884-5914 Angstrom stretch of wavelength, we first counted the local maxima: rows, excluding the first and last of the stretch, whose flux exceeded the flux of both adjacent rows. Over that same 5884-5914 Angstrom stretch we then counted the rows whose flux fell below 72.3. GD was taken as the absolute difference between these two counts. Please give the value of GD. 3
